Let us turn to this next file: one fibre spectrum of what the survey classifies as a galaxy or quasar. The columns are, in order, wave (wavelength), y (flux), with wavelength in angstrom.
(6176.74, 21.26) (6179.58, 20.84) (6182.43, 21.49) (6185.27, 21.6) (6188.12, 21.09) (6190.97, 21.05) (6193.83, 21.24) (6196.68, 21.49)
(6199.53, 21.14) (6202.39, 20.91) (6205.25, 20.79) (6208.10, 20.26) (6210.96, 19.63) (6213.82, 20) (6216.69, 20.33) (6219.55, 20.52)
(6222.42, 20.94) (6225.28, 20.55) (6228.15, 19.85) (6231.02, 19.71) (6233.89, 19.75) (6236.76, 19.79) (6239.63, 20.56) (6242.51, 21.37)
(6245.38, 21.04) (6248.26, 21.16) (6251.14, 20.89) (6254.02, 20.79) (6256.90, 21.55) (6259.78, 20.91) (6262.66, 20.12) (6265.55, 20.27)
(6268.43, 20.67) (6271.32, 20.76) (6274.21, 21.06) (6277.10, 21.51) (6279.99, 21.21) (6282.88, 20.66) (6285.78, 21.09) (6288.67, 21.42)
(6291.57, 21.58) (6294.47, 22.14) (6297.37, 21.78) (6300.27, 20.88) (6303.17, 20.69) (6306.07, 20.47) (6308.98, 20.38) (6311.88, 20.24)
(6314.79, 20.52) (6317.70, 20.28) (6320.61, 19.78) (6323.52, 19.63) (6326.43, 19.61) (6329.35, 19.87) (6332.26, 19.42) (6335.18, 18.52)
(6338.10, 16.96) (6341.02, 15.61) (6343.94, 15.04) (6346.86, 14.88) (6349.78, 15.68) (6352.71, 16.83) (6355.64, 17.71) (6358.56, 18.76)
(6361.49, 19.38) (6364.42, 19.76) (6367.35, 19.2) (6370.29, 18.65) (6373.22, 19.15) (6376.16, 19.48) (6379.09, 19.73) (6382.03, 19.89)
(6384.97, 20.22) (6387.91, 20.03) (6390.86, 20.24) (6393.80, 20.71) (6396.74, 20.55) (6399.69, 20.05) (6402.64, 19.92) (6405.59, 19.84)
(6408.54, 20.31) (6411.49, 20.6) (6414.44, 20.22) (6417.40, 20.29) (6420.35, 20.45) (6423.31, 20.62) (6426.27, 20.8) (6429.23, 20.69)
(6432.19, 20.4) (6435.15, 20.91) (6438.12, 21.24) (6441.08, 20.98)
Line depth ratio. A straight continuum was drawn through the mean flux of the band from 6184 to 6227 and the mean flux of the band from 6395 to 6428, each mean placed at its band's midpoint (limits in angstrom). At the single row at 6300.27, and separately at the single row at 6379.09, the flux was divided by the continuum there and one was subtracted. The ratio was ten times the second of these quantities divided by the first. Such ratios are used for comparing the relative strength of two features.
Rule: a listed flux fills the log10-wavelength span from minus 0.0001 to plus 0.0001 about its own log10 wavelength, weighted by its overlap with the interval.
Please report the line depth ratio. -22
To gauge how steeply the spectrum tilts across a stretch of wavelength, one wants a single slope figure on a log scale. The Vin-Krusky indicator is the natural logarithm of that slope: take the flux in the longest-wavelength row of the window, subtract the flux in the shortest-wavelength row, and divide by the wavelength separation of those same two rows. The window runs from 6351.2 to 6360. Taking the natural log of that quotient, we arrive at -1.1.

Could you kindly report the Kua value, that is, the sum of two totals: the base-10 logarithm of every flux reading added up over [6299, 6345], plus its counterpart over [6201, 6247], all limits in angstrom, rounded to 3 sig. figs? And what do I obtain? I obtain 41.5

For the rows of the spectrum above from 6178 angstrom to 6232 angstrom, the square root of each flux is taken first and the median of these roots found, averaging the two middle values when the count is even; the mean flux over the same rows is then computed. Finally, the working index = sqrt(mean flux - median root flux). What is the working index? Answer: 4.02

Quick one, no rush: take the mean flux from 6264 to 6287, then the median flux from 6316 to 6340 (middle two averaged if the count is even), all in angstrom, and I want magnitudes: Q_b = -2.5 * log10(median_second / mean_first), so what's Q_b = 0.07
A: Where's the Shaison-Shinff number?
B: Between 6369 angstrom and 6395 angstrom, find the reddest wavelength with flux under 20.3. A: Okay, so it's 6390.86 angstrom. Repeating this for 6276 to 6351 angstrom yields 6349.78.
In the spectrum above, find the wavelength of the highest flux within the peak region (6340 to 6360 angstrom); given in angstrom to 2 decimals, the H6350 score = 6358.56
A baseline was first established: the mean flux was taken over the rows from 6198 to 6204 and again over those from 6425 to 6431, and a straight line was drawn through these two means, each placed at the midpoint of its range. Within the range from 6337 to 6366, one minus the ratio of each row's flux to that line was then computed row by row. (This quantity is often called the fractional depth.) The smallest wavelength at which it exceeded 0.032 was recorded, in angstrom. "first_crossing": 6338.10 angstrom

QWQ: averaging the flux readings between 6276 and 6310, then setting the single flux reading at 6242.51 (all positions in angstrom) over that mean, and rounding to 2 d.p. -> 1.01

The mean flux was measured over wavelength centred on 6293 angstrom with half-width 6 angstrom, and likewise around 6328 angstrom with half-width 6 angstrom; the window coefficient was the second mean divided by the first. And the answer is 0.90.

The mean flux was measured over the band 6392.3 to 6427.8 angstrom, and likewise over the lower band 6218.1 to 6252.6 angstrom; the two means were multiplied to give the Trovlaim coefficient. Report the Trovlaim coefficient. 418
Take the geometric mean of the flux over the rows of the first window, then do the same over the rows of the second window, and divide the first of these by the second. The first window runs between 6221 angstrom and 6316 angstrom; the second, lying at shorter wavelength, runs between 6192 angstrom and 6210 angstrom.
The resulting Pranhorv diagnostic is 0.99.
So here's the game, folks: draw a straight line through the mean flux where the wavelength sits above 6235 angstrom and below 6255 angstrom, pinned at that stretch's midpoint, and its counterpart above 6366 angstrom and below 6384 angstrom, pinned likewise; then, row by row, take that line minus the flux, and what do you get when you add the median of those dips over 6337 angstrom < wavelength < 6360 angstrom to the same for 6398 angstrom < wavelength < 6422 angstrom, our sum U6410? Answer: 2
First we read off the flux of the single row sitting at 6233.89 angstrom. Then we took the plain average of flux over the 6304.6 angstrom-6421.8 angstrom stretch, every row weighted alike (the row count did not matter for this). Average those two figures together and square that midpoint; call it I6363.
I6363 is 380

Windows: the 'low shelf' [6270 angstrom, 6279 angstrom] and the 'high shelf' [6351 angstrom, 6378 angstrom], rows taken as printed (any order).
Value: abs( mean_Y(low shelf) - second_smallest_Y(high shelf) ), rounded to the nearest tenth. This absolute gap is 3.4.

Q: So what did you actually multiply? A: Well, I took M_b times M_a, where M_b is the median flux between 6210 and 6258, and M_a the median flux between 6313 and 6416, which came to 405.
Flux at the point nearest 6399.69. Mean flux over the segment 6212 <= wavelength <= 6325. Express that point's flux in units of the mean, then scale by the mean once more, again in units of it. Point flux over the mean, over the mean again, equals 0.047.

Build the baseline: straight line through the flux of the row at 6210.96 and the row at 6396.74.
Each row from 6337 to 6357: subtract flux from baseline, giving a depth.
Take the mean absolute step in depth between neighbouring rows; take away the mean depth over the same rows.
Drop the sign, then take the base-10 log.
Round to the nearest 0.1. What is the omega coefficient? 0.5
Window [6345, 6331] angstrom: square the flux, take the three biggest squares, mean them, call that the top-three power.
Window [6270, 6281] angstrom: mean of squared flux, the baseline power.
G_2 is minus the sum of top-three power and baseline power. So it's -783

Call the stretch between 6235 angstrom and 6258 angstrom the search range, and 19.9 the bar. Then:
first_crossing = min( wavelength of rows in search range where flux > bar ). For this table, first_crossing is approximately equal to 6239.63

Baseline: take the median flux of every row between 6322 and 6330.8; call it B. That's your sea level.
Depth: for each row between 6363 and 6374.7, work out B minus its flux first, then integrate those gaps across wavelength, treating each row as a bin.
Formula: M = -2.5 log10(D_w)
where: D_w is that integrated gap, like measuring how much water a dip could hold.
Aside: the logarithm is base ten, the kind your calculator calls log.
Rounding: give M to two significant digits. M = -1.8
